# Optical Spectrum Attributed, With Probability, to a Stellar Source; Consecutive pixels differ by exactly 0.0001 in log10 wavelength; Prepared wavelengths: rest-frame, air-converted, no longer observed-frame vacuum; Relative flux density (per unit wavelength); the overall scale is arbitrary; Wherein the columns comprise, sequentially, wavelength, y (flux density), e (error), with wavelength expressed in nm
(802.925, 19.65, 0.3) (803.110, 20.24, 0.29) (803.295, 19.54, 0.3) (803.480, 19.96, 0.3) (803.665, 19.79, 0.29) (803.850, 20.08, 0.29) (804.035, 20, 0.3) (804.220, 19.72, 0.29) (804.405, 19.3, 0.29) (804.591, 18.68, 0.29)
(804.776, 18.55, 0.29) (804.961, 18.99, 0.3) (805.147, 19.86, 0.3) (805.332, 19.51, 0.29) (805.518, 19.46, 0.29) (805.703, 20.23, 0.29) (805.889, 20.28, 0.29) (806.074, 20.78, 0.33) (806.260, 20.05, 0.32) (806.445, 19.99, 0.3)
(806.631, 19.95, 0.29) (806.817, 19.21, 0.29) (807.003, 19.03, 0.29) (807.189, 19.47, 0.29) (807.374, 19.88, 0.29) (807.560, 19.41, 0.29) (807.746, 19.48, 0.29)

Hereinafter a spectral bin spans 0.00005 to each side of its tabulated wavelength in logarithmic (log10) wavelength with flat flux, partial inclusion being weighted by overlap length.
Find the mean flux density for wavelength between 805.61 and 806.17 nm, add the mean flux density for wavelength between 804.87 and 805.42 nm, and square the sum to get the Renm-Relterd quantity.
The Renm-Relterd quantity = 1591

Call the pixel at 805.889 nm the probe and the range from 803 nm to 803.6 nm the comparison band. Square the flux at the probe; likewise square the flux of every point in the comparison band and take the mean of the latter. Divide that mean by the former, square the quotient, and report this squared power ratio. 0.93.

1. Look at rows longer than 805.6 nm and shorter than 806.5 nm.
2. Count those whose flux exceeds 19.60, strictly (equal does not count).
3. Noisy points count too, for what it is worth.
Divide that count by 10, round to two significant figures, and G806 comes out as 0.50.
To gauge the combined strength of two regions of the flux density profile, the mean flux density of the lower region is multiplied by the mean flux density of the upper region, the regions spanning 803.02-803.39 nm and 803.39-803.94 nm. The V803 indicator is 397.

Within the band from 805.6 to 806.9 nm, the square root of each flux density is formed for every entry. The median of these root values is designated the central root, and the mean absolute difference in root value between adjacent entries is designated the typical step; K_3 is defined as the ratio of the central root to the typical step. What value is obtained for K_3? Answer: 114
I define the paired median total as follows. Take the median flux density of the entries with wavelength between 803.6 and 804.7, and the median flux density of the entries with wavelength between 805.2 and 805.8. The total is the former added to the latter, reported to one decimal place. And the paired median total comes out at 39.3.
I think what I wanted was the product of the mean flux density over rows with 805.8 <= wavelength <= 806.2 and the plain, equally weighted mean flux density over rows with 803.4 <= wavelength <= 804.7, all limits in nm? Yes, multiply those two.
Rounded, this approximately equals 403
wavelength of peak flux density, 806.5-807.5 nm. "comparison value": 806.631 nm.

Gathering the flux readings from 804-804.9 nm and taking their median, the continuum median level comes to 19.3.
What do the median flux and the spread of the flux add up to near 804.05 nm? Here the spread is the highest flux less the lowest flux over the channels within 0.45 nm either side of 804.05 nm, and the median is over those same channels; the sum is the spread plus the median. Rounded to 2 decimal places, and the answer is 20.57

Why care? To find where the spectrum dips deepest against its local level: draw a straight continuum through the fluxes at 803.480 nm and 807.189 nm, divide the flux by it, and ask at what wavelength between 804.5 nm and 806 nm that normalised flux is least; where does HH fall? 804.776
